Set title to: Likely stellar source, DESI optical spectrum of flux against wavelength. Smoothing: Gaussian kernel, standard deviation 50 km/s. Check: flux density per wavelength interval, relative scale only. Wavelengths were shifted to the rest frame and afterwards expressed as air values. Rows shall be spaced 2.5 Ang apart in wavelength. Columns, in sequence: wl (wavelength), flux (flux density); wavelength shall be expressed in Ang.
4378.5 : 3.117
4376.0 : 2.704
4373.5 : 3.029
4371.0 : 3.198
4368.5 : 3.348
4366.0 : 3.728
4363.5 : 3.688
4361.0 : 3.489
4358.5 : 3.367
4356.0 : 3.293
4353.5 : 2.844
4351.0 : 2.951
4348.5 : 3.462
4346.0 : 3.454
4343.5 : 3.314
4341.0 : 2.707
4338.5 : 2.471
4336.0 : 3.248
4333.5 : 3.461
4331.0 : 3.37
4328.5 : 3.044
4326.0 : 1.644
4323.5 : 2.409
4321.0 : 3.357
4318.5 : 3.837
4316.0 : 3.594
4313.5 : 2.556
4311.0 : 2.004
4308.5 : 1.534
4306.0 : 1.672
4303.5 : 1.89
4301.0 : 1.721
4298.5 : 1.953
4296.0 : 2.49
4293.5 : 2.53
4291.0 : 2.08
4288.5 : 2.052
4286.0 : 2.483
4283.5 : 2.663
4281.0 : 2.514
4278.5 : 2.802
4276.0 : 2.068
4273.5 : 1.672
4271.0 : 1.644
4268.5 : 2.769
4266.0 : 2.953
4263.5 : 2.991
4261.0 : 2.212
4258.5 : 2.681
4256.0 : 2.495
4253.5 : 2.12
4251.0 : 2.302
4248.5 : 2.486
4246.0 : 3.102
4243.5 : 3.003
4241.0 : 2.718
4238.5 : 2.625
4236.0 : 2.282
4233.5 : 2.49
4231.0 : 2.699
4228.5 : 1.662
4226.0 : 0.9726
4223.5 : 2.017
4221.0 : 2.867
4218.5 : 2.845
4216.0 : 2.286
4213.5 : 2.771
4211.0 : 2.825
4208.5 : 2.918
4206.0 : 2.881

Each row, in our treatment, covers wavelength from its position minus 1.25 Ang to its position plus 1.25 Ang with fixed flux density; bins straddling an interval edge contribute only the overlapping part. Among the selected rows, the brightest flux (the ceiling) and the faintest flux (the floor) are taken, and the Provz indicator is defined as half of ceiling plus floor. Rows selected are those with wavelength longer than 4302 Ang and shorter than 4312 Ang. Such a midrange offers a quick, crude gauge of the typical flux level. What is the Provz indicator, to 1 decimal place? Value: 1.8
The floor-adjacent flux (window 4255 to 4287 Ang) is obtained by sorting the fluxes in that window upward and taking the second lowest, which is 1.672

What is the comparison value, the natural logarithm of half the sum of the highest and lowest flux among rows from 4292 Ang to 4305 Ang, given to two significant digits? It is 0.75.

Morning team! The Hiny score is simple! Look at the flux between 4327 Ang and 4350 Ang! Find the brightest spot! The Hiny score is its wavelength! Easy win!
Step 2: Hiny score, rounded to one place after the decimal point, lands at 4348.5 Ang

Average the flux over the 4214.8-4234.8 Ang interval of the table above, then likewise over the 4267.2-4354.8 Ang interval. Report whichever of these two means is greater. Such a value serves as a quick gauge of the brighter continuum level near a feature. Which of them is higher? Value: 2.58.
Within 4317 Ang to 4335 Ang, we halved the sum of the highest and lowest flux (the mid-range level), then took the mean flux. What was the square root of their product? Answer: 2.9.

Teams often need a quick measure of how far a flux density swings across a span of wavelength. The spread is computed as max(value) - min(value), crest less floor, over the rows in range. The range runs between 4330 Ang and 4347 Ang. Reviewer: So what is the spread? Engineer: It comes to 1.0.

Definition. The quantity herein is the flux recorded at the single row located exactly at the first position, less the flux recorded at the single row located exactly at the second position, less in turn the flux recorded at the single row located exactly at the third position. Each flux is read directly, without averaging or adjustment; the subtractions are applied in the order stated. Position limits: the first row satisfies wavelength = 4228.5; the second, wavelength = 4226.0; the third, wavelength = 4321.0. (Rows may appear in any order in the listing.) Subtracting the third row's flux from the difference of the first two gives -2.7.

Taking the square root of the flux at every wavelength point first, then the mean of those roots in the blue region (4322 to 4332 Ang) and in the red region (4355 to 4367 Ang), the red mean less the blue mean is 0.27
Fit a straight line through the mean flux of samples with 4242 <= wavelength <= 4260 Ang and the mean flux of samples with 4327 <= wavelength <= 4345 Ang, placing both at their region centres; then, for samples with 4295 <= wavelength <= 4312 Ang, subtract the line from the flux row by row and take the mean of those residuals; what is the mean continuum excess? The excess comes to -1.01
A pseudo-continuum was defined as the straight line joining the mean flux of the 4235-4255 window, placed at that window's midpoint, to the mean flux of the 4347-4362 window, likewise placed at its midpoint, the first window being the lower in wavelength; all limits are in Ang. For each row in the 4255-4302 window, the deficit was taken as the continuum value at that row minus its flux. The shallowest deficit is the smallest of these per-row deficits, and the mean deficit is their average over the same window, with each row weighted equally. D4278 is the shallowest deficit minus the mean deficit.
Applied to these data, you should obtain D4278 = -0.72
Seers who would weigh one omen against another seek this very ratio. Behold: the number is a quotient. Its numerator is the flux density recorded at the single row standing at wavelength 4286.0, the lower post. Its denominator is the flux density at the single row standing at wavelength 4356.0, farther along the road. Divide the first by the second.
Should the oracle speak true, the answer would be 0.75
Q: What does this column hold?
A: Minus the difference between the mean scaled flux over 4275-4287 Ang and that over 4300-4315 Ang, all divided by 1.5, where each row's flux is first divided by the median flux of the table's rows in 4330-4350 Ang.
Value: -0.12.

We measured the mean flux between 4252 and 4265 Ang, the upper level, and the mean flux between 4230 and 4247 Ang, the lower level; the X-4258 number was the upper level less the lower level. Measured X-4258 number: -0.2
